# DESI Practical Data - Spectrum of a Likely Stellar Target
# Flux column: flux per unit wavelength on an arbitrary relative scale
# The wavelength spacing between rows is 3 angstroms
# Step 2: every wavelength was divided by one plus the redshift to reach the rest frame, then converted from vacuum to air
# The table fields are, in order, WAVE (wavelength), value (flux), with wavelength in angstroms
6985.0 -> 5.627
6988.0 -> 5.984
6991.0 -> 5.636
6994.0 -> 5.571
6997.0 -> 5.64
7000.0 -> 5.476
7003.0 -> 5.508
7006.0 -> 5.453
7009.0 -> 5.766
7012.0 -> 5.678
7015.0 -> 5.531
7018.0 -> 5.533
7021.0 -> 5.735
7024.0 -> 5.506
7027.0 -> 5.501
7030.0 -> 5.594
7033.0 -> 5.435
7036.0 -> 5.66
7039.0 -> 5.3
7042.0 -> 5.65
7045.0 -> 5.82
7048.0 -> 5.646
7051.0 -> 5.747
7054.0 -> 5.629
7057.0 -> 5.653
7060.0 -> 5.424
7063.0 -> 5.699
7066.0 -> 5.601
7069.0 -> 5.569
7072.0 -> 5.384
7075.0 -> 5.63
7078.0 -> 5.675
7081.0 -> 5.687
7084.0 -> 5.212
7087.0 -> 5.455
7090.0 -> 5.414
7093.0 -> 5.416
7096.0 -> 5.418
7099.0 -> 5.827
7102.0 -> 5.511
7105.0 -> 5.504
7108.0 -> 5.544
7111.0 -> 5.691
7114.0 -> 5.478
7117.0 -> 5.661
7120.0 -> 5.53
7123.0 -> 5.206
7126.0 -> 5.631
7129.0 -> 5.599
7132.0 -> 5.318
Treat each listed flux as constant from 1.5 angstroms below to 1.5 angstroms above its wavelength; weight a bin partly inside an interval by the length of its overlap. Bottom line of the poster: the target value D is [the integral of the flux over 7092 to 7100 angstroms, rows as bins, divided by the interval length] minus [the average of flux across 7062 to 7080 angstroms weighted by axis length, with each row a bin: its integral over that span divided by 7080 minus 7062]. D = -0.047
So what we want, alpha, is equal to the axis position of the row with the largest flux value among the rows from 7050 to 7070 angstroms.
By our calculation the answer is 7051.0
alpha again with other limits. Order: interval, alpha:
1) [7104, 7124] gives 7111.0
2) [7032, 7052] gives 7045.0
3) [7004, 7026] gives 7009.0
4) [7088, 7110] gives 7099.0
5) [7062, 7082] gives 7063.0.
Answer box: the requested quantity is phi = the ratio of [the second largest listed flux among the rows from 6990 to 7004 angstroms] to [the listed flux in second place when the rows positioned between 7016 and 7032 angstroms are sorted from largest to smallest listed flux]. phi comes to 1.01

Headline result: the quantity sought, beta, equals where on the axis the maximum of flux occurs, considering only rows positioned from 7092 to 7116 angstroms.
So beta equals 7099.0 angstroms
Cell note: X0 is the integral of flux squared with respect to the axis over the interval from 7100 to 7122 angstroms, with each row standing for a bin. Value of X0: 680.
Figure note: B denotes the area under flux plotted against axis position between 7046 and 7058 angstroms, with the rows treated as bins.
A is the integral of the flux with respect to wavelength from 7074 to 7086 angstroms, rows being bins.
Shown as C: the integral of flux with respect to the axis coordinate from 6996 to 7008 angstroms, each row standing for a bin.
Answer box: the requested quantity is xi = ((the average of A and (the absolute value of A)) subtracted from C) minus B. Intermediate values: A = 66.5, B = 68.1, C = 66.3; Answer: -68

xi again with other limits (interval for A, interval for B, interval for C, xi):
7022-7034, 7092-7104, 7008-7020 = -65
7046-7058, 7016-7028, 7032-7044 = -69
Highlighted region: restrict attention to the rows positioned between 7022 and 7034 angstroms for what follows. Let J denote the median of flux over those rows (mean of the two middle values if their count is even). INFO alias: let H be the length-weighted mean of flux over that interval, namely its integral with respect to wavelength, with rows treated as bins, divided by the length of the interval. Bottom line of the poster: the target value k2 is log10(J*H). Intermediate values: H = 5.52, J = 5.50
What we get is 1.48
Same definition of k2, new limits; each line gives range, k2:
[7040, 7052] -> 1.51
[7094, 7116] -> 1.49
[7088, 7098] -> 1.47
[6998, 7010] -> 1.48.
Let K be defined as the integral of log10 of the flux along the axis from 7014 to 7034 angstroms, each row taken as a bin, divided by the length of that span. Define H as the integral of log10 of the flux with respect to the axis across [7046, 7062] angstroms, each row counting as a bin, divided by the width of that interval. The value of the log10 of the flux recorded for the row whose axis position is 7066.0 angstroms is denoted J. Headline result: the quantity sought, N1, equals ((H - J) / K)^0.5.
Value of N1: 0.05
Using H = 0.750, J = 0.748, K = 0.744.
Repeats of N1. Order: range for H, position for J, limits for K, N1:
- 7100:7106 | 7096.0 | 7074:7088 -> 0.11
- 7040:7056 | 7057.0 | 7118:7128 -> 0.06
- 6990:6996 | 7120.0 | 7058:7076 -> 0.09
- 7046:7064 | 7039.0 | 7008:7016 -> 0.19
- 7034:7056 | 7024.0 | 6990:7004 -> 0.11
